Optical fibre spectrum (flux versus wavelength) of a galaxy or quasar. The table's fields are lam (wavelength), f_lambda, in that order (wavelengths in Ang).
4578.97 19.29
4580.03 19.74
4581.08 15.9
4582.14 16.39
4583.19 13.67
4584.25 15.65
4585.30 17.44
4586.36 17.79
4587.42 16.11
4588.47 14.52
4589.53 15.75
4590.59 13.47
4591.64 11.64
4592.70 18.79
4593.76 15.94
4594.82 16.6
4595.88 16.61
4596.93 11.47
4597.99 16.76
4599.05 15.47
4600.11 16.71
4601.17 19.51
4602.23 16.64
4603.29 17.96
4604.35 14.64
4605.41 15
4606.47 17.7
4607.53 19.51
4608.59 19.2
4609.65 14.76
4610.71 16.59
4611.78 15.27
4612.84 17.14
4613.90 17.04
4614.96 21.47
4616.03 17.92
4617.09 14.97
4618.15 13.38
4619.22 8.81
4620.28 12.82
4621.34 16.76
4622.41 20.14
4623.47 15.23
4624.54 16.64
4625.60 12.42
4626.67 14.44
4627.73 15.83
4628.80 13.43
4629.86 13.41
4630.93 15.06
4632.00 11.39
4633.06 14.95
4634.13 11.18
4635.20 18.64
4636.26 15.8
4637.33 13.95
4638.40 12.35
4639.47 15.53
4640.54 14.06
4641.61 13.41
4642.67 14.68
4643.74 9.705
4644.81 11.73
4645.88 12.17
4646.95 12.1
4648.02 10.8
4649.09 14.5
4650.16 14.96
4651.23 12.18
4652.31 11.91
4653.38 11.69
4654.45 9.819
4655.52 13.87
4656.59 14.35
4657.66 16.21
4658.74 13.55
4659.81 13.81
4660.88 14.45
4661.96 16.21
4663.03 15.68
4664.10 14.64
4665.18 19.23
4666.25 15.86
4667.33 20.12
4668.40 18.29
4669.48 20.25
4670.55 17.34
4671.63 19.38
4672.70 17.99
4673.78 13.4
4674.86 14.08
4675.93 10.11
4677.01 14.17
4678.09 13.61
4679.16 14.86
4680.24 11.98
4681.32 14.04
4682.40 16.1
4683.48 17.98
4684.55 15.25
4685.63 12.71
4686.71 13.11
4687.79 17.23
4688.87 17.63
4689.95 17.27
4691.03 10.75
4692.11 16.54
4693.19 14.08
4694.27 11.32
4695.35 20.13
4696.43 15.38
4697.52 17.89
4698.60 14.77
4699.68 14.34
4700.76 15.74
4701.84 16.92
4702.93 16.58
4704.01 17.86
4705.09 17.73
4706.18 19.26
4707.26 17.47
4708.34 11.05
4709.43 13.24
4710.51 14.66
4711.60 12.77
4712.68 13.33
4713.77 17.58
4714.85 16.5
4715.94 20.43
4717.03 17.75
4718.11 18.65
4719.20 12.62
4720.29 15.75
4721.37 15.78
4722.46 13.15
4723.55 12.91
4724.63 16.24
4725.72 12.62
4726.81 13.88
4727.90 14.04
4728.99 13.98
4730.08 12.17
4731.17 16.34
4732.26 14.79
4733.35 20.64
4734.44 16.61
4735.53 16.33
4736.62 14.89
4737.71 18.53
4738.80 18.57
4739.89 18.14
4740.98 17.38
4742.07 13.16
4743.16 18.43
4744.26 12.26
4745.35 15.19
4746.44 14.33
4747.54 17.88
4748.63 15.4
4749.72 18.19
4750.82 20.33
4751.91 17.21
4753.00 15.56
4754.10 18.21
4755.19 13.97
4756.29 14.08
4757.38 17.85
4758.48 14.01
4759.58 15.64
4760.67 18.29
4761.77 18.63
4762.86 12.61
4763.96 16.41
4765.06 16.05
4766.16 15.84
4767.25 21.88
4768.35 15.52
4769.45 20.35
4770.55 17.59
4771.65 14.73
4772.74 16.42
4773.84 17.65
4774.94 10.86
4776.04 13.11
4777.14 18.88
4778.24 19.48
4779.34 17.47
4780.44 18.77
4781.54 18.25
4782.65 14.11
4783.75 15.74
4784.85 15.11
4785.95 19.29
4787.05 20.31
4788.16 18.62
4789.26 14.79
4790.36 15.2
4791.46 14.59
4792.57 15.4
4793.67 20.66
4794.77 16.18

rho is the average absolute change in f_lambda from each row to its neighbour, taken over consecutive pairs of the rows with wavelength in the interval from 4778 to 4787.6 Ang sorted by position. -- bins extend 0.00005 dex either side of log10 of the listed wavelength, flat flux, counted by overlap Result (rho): 1.9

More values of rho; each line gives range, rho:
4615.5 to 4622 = 3.4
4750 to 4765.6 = 2.6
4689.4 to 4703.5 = 3.3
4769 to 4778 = 3.3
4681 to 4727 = 2.5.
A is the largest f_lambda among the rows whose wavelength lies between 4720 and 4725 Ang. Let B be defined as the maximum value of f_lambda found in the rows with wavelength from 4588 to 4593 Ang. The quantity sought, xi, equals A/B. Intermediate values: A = 16.24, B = 18.79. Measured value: 0.86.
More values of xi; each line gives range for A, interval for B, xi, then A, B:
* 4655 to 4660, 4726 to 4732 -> 0.99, 16.21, 16.34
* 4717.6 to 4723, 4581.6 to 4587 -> 1.05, 18.65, 17.79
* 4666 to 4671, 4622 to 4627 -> 1.01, 20.25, 20.14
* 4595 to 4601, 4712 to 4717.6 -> 0.82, 16.76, 20.43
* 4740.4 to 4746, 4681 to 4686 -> 1.03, 18.43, 17.98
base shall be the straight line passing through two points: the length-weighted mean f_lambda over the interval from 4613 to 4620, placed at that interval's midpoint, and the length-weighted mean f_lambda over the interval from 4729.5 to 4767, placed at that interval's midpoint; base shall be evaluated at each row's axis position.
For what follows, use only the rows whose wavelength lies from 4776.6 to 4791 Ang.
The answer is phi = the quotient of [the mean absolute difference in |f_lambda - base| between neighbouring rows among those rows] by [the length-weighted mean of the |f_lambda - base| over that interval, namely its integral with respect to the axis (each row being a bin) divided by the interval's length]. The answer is 0.491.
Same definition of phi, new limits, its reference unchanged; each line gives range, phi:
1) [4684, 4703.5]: 0.816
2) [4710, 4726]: 0.887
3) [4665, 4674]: 0.861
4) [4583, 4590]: 0.865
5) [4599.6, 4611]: 0.788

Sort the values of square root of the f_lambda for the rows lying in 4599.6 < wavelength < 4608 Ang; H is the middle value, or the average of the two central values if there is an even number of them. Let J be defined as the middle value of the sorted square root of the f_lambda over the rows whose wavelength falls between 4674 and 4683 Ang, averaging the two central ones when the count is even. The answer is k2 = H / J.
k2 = 1.11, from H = 4.15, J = 3.75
